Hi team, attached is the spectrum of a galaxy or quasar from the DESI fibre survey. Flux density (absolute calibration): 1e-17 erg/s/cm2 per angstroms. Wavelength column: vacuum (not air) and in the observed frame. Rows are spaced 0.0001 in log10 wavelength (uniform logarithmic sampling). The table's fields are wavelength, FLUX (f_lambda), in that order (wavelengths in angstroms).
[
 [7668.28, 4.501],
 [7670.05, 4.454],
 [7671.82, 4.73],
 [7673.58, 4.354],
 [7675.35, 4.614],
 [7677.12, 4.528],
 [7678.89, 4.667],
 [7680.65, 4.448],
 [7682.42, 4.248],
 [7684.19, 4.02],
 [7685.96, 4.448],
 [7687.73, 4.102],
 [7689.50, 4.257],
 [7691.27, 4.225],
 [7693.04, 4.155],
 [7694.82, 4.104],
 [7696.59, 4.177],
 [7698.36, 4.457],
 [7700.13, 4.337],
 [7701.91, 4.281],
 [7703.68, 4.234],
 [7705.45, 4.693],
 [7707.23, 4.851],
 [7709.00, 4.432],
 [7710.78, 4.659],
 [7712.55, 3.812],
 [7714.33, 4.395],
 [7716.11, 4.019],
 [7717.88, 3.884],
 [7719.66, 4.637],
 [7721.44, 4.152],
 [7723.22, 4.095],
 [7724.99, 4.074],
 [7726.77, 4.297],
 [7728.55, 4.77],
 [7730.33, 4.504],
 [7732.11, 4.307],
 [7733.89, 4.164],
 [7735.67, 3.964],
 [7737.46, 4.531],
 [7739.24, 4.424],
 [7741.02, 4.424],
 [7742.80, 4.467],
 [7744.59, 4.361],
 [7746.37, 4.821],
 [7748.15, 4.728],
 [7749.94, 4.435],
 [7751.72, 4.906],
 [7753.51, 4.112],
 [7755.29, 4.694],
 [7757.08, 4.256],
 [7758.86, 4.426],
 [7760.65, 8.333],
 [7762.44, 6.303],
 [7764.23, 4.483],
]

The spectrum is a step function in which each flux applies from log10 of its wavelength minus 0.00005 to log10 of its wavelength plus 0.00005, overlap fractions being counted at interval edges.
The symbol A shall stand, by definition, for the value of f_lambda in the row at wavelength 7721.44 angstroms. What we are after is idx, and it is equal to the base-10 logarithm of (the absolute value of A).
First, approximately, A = 4.152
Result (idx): 0.62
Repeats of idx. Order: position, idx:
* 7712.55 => 0.58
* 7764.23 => 0.65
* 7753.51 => 0.61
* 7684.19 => 0.60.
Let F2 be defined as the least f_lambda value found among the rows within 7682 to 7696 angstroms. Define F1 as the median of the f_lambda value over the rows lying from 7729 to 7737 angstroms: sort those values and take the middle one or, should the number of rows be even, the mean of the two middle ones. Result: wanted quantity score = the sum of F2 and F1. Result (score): 8.3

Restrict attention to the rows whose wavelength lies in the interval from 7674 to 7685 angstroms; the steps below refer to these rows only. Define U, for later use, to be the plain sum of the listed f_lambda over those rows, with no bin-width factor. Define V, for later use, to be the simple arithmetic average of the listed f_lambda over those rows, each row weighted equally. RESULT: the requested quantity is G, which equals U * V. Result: 117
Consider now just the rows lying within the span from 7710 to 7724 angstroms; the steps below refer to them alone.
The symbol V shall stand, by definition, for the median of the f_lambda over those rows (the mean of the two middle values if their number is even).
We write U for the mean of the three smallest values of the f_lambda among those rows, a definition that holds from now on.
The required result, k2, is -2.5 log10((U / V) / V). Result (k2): 1.60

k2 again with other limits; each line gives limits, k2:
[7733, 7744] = 1.68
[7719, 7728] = 1.56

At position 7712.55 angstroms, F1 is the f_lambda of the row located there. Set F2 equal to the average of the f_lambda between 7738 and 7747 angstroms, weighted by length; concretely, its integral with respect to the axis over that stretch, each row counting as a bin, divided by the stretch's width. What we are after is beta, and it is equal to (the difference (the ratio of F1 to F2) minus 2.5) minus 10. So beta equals -11.65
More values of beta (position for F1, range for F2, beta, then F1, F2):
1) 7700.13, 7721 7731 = -11.50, 4.337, 4.32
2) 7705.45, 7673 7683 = -11.45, 4.693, 4.49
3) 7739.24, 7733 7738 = -11.44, 4.424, 4.19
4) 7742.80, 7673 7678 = -11.51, 4.467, 4.50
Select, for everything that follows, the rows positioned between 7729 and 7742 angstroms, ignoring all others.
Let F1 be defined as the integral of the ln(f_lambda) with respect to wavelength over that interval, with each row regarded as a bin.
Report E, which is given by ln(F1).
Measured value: 2.9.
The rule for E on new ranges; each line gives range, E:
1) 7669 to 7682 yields 3.0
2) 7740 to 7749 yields 2.6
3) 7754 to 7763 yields 2.7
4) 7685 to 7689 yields 1.8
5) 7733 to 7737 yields 1.7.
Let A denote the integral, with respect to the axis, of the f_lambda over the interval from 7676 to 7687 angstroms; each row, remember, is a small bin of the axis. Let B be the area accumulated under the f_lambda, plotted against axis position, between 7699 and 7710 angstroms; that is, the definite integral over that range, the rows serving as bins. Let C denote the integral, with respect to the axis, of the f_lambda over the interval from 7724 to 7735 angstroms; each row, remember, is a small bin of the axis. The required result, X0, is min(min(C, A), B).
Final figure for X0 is 47.8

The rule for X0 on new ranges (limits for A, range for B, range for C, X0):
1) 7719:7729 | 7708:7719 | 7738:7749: 43.1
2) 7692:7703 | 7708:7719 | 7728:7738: 43.5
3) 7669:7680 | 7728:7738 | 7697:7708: 43.5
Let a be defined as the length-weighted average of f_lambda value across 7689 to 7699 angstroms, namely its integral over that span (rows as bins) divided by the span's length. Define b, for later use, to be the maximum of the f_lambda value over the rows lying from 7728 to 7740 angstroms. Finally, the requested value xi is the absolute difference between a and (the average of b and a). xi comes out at 0.27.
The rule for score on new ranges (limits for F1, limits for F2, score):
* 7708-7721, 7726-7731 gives 8.7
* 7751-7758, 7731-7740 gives 8.4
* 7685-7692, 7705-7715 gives 8.1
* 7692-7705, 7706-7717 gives 8.0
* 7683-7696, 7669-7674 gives 8.5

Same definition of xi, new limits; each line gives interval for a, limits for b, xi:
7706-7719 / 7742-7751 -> 0.26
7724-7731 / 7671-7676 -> 0.16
